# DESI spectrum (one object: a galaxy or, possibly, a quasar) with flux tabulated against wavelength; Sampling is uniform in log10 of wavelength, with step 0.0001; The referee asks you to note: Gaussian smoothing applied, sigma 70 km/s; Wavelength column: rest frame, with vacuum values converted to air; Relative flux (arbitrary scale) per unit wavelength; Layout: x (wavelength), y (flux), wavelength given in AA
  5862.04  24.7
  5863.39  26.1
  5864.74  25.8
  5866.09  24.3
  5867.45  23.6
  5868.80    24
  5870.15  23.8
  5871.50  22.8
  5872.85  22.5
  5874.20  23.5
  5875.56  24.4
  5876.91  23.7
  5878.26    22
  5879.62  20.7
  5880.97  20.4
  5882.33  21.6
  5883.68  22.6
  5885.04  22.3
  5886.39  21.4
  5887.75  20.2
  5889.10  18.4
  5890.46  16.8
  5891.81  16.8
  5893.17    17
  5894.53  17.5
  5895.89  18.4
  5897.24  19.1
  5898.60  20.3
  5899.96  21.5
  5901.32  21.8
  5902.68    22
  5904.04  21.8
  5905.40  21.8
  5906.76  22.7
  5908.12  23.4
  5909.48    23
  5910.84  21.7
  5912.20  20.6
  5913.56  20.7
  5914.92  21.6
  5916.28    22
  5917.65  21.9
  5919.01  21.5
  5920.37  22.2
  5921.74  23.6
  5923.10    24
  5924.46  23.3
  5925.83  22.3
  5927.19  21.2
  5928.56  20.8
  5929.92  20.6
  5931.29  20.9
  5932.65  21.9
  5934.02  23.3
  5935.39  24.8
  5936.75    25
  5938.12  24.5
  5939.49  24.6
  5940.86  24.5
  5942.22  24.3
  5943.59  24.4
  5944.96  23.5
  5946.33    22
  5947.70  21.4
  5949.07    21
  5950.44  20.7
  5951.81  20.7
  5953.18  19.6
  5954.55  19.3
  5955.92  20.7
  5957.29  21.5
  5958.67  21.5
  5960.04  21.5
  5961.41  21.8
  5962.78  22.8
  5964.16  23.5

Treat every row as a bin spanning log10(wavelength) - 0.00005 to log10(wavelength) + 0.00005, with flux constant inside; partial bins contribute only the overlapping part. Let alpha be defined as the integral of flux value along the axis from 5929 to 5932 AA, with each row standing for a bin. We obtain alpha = 62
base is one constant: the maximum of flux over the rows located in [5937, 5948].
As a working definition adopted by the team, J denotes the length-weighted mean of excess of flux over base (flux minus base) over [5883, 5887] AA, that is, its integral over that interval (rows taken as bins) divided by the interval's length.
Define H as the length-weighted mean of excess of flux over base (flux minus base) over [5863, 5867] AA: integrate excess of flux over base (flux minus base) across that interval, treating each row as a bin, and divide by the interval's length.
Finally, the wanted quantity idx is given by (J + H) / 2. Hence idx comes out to -0.9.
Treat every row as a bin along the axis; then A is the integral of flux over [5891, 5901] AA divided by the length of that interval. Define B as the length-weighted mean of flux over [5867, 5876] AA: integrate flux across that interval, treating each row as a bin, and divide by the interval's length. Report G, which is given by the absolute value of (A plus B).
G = 42.2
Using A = 19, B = 23.5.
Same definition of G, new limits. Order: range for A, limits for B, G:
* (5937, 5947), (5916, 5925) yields 46.7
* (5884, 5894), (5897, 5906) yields 40.4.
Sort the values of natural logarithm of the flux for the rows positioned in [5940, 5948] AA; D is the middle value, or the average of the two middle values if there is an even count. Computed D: 3.17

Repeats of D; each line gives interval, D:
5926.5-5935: 3.05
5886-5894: 2.87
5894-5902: 2.98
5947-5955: 3.03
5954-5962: 3.07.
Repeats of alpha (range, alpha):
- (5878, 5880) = 42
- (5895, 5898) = 56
